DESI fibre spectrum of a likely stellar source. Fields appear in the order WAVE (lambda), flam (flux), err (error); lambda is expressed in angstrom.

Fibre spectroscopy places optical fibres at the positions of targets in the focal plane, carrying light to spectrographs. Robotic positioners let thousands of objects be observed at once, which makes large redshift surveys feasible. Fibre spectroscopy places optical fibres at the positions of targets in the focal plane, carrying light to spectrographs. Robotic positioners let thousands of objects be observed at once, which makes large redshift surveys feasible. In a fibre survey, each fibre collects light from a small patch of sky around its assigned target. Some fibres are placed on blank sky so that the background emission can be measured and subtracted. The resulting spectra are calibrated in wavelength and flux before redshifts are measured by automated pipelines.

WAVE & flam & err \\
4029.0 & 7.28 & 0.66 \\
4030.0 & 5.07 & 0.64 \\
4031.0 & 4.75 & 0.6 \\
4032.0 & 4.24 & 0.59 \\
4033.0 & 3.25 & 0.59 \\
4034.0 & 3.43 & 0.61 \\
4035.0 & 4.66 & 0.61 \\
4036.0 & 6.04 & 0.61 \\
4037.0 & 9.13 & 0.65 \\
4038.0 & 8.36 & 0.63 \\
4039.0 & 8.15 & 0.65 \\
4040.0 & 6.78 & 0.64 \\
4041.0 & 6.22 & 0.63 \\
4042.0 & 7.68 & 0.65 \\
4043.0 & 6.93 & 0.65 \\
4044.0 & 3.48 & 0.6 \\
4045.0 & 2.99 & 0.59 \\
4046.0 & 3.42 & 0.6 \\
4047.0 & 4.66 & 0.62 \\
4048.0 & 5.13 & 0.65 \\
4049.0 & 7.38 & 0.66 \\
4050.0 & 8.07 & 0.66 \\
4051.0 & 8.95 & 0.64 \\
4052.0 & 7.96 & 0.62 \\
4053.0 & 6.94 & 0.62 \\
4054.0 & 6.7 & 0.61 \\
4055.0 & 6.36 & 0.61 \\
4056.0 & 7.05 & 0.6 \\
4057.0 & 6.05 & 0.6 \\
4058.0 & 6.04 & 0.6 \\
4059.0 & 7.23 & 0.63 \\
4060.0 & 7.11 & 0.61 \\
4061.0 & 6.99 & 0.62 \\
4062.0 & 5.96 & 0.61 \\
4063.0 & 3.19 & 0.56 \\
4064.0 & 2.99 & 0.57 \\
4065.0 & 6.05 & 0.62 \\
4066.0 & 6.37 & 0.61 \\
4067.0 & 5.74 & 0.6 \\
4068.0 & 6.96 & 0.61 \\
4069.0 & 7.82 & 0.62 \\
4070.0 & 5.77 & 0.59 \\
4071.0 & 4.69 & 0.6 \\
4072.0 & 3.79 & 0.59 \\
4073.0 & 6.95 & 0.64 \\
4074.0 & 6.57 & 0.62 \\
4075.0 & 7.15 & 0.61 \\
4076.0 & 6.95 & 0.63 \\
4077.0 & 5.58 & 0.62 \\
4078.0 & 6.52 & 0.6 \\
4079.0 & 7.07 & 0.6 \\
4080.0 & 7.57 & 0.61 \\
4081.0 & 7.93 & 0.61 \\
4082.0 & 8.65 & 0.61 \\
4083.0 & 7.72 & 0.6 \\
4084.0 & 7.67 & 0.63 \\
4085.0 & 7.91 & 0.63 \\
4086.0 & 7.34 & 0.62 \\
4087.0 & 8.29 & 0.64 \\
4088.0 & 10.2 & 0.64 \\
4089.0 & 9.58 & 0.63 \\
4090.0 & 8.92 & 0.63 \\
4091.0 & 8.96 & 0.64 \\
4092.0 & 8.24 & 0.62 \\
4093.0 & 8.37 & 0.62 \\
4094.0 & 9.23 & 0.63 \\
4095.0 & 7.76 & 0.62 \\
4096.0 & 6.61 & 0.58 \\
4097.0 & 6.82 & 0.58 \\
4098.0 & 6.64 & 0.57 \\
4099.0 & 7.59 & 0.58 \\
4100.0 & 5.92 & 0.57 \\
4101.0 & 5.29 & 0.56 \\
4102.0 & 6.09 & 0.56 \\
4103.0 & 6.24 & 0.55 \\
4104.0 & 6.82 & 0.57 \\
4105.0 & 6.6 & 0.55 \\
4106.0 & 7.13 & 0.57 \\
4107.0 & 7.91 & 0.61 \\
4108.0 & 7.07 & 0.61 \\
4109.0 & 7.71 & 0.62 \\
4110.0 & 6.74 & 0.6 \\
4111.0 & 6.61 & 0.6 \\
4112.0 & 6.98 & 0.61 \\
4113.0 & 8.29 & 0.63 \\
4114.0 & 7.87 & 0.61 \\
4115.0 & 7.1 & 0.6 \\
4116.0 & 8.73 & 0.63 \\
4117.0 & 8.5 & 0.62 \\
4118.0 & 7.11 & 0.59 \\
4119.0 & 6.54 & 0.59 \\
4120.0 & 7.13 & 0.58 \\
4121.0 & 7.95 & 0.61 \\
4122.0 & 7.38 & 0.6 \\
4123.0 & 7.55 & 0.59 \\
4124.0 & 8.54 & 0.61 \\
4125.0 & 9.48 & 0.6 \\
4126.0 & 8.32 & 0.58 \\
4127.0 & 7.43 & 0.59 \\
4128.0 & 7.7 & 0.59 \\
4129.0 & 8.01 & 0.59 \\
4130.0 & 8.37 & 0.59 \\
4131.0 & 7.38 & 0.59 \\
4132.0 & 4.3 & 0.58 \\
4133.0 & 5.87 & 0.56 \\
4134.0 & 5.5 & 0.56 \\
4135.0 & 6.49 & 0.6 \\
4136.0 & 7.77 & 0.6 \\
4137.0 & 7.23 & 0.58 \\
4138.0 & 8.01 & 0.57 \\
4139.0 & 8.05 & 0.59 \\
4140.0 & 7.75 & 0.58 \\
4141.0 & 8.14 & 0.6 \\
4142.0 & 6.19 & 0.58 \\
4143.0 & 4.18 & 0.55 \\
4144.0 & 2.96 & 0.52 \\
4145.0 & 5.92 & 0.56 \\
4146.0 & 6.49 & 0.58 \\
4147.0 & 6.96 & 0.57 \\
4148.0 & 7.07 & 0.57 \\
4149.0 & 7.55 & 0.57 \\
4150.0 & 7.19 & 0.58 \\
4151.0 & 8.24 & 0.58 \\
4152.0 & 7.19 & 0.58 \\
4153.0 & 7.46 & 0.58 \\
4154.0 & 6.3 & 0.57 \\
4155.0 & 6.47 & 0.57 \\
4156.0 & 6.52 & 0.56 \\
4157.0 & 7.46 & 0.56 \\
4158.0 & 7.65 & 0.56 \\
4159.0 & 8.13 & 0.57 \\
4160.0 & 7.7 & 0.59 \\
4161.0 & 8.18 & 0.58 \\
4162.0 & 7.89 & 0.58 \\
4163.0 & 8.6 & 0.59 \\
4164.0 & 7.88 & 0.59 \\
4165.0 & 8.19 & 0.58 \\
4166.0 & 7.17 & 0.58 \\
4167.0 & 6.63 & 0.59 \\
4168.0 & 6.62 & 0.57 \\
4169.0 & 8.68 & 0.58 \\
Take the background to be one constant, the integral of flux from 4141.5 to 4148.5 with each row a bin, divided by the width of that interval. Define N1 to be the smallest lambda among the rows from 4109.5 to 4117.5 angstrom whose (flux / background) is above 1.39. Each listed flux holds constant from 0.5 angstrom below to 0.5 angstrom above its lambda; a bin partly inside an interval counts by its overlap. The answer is 4113.0 angstrom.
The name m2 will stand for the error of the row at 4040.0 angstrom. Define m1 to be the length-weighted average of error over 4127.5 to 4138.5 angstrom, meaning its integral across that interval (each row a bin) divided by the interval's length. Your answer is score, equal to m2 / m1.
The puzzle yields 1.10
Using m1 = 0.583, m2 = 0.640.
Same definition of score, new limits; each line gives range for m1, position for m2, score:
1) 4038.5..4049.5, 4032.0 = 0.94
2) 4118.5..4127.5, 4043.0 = 1.09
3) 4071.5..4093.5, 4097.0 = 0.94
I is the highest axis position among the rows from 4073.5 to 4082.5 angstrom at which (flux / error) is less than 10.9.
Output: 4078.0 angstrom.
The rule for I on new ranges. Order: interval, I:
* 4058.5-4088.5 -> 4078.0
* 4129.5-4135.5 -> 4135.0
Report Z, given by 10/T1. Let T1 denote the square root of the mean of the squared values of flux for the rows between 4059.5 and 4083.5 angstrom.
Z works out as 1.54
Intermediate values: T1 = 6.50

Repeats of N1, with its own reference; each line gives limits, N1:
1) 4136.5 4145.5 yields 4138.0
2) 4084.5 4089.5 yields 4085.0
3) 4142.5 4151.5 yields 4151.0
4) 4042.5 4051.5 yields 4050.0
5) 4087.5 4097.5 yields 4088.0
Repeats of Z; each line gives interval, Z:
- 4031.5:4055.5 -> 1.56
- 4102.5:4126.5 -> 1.32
